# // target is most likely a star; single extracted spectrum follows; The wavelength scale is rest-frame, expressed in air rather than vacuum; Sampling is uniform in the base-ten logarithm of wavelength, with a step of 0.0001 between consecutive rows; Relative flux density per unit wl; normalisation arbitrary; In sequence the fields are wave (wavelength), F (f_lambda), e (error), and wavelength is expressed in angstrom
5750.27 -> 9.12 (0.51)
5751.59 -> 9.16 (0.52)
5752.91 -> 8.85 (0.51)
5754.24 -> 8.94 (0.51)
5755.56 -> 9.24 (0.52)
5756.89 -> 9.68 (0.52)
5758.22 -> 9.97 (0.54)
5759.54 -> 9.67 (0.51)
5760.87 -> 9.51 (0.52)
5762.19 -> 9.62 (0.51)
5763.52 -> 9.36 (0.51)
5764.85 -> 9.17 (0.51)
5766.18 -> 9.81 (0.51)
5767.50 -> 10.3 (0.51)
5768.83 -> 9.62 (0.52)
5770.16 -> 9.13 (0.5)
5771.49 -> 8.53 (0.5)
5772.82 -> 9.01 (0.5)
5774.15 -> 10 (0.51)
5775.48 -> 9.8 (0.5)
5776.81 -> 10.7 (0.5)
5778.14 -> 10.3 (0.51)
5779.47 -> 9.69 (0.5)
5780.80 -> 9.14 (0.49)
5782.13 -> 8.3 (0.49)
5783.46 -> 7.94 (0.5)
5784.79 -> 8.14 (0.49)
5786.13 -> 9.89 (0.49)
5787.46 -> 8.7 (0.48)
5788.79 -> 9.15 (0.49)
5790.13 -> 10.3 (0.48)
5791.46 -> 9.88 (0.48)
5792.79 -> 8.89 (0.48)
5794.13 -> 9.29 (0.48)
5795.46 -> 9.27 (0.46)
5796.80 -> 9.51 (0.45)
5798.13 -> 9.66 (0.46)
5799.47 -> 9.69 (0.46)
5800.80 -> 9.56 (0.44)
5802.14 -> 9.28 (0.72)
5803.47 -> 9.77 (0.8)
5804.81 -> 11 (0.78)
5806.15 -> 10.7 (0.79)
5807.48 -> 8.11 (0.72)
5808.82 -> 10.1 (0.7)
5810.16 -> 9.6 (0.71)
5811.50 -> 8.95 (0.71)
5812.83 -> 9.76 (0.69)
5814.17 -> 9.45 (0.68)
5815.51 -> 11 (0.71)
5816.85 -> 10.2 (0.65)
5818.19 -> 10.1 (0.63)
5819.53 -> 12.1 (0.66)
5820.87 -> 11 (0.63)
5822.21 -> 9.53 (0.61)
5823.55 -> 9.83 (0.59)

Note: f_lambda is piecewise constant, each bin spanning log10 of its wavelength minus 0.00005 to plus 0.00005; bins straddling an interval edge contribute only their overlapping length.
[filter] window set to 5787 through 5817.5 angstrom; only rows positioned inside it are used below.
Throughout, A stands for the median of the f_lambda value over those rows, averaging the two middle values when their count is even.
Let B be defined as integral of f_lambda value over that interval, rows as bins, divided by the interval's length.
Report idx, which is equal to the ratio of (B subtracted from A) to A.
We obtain -0.005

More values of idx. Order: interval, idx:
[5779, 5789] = 0.009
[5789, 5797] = -0.010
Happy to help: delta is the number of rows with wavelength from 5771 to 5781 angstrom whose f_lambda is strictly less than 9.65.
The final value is 3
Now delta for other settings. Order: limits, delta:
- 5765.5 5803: 16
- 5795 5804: 4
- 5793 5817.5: 9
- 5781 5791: 5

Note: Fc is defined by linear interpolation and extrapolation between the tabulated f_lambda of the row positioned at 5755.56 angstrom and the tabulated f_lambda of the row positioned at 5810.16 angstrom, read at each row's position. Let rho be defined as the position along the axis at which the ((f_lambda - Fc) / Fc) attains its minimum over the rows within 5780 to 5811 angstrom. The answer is 5783.46 angstrom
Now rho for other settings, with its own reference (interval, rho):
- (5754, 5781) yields 5771.49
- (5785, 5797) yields 5787.46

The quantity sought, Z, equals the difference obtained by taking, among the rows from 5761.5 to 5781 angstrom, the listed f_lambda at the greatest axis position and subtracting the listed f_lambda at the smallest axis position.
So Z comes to -0.5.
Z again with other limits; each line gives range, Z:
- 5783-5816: 3.1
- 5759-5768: 0.6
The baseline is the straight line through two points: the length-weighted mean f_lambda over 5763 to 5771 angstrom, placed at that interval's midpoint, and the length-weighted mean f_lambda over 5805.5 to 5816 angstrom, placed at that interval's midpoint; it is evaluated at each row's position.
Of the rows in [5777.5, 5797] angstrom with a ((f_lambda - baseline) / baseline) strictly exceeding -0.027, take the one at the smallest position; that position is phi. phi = 5778.14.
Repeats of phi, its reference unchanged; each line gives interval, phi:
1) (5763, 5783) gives 5763.52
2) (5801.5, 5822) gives 5803.47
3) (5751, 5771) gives 5756.89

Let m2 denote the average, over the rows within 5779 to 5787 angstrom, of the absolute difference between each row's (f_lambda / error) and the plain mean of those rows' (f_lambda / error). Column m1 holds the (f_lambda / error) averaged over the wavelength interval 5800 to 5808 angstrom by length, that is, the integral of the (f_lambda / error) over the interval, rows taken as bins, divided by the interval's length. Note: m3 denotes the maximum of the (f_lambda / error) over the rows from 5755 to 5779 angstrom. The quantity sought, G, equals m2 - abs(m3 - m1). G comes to -5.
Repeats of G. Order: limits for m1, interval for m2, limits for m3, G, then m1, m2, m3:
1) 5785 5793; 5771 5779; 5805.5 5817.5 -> -3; 19.5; 1.18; 15.7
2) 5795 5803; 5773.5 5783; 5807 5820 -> 0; 19.5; 0.92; 18.3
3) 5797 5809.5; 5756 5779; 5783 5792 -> -5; 16.0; 0.80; 21.5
